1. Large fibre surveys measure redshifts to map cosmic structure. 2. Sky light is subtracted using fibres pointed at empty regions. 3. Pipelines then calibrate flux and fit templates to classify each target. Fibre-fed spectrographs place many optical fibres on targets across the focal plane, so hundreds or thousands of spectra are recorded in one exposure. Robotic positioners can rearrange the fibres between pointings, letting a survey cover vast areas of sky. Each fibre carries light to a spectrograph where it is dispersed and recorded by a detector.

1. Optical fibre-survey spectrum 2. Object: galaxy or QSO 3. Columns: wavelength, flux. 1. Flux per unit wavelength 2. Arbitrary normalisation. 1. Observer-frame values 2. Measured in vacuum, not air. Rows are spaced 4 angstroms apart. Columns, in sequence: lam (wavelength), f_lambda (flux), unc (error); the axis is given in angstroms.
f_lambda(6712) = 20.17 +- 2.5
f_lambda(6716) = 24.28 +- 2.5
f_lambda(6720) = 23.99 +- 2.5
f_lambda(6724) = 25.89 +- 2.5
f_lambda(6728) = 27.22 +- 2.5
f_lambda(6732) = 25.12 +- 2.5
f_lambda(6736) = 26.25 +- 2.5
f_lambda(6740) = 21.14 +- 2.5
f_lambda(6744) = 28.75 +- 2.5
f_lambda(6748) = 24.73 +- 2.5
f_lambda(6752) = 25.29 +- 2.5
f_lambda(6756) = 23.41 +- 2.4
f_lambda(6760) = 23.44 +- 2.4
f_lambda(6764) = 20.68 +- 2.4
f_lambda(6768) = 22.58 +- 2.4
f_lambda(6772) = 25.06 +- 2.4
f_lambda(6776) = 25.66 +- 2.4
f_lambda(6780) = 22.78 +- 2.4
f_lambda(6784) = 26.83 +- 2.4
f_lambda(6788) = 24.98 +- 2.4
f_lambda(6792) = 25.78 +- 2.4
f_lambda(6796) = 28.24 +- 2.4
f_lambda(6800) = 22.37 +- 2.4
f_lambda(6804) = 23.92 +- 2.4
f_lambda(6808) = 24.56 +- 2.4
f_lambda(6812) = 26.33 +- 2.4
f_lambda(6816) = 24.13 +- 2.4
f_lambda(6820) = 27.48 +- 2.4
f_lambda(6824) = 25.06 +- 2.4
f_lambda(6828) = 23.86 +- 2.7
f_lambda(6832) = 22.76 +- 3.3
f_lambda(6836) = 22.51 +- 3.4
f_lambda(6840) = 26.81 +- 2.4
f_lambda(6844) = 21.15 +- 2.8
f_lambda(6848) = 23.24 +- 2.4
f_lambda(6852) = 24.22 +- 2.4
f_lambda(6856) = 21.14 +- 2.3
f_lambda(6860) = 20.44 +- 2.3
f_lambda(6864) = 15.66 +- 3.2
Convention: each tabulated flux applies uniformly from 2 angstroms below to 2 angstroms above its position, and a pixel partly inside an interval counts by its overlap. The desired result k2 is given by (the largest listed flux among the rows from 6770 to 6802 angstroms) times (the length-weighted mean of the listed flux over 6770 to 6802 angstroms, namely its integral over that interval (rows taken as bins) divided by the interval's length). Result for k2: 712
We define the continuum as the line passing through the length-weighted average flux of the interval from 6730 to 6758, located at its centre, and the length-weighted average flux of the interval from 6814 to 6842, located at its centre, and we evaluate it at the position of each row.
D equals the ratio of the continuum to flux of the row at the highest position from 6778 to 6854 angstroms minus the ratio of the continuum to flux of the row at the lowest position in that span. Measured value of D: -0.075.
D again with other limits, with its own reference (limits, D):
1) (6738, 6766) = 0.022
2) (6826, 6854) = -0.019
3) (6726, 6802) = 0.188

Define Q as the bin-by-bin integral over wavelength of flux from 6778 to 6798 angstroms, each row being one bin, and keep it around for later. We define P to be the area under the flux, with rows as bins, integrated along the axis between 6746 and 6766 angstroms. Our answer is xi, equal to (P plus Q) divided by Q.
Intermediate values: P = 470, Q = 514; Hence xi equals 1.91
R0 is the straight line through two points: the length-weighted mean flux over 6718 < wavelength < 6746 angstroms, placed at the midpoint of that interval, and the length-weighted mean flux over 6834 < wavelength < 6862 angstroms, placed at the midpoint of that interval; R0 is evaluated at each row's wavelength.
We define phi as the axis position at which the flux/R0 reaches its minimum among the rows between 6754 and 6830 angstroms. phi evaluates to 6764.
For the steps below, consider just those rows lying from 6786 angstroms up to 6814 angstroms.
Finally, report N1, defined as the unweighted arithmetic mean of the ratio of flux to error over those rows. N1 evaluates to 10.5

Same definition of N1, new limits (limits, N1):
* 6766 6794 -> 10.3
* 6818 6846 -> 9.0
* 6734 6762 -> 10.0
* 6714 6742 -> 9.9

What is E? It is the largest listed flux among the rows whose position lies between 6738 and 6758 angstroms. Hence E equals 28.75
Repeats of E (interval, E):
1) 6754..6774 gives 25.06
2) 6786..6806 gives 28.24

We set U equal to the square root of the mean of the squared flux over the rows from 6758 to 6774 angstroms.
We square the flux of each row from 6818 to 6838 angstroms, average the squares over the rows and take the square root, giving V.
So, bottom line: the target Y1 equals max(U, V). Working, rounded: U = 23.0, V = 24.4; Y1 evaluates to 24.4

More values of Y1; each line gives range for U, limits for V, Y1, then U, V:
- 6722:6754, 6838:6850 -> 25.6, 25.6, 23.8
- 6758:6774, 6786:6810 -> 25.0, 23.0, 25.0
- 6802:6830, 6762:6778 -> 25.1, 25.1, 23.6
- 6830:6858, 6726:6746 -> 25.8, 23.2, 25.8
